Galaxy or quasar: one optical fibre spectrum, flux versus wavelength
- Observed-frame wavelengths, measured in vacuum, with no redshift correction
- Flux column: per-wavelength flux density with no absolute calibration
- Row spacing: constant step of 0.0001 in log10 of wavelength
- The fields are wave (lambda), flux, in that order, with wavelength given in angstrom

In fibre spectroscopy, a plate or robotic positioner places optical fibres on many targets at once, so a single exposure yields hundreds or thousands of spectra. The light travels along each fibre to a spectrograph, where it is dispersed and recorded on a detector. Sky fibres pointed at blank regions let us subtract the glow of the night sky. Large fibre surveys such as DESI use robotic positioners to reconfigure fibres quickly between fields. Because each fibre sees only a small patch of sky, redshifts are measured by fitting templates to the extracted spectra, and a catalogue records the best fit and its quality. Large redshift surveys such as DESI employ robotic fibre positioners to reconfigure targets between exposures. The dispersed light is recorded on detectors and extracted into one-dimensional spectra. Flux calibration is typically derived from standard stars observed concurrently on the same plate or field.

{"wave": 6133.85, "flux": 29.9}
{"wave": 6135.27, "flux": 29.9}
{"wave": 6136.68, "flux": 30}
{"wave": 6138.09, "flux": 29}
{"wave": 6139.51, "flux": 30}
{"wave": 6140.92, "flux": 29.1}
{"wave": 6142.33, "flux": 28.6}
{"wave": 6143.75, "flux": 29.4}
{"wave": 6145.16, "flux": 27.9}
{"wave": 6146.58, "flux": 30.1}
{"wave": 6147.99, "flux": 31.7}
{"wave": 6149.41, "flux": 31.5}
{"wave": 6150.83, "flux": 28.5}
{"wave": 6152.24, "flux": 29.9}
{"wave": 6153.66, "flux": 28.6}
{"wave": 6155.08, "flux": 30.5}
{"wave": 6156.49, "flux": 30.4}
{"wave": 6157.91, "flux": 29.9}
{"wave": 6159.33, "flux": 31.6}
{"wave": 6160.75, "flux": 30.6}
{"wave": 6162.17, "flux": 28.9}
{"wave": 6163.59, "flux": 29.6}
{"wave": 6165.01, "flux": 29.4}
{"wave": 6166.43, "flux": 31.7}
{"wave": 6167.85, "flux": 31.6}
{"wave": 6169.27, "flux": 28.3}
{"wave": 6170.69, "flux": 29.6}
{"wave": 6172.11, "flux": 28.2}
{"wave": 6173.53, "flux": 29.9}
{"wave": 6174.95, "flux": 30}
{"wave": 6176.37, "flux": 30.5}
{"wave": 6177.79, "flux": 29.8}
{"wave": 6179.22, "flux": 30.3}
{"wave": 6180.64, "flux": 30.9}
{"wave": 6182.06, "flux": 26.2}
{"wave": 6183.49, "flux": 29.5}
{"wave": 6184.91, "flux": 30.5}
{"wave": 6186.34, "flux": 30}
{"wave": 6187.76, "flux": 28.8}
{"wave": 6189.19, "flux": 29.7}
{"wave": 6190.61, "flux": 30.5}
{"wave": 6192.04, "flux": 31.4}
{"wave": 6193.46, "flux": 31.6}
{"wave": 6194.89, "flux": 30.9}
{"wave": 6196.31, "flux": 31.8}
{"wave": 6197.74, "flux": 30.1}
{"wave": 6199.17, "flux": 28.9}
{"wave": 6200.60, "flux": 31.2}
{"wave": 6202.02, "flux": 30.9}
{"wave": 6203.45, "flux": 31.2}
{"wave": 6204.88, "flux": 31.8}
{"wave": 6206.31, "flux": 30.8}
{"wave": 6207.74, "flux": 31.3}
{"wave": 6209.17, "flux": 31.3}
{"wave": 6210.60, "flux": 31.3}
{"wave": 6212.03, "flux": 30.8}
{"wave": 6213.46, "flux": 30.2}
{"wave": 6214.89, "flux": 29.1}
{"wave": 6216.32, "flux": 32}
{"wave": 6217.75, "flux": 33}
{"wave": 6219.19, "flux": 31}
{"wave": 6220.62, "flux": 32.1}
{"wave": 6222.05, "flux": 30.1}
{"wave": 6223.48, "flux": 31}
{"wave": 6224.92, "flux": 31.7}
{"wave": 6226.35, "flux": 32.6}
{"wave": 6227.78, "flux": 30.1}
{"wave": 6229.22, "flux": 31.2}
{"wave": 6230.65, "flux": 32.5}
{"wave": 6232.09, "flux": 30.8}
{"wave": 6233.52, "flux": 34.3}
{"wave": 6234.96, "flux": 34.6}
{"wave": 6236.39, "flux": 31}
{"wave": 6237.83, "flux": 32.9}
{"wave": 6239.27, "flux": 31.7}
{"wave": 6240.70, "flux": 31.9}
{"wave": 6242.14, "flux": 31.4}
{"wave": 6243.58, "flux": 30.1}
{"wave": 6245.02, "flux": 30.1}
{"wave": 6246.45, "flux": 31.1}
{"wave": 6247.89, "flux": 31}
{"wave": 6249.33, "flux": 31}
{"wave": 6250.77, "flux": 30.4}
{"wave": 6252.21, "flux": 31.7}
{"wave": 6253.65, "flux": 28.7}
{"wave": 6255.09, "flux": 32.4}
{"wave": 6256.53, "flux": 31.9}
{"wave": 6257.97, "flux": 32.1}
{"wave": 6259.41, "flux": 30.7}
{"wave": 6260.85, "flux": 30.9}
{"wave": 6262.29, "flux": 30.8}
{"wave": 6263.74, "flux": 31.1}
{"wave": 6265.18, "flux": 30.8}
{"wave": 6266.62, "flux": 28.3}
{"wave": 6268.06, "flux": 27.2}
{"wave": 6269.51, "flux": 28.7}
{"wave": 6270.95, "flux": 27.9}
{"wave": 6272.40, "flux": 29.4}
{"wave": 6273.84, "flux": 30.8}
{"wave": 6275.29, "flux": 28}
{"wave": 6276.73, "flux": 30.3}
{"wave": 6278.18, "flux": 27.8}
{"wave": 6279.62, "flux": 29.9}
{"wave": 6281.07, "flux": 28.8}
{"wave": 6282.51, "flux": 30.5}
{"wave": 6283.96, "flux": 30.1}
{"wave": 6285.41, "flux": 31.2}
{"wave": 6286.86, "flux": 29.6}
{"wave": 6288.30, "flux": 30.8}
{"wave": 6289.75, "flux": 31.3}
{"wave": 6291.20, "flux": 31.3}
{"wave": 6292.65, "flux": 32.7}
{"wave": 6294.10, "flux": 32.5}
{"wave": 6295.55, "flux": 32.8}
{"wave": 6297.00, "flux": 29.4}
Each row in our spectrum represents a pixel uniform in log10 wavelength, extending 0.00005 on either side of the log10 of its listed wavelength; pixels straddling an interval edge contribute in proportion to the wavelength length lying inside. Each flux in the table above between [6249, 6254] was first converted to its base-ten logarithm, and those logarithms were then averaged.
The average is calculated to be 1.48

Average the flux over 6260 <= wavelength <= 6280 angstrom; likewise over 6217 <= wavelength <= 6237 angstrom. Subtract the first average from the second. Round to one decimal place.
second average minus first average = 2.4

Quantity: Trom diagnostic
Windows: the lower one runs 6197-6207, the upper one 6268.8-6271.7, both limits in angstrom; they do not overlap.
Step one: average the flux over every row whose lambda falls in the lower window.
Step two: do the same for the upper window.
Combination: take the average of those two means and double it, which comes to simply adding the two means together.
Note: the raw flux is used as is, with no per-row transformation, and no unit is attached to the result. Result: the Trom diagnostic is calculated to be 59.0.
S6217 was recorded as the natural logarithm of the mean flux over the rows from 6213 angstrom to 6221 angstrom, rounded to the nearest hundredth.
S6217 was 3.44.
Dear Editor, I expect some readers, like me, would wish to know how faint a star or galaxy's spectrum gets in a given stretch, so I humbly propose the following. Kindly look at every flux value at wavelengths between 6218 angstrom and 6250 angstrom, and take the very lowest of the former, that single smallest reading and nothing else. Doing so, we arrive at 30.1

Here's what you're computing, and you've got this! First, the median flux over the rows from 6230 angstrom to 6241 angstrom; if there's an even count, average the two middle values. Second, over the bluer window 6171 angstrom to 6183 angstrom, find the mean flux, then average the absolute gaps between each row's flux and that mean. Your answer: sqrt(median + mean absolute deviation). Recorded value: 5.77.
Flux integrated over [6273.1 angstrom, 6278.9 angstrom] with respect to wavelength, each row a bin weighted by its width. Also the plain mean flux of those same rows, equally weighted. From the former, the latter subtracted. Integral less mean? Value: 140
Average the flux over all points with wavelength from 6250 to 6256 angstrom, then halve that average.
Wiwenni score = 15.4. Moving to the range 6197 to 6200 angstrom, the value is 14.8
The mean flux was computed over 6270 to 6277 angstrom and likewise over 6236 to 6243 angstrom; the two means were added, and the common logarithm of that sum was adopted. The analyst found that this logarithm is 1.79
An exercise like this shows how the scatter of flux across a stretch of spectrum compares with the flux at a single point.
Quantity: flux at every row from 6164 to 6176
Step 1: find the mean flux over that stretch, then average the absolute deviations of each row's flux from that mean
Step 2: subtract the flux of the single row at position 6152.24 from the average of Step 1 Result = -28.9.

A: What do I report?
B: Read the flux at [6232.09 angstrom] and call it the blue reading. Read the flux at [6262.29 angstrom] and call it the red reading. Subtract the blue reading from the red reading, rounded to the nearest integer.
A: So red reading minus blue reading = 0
